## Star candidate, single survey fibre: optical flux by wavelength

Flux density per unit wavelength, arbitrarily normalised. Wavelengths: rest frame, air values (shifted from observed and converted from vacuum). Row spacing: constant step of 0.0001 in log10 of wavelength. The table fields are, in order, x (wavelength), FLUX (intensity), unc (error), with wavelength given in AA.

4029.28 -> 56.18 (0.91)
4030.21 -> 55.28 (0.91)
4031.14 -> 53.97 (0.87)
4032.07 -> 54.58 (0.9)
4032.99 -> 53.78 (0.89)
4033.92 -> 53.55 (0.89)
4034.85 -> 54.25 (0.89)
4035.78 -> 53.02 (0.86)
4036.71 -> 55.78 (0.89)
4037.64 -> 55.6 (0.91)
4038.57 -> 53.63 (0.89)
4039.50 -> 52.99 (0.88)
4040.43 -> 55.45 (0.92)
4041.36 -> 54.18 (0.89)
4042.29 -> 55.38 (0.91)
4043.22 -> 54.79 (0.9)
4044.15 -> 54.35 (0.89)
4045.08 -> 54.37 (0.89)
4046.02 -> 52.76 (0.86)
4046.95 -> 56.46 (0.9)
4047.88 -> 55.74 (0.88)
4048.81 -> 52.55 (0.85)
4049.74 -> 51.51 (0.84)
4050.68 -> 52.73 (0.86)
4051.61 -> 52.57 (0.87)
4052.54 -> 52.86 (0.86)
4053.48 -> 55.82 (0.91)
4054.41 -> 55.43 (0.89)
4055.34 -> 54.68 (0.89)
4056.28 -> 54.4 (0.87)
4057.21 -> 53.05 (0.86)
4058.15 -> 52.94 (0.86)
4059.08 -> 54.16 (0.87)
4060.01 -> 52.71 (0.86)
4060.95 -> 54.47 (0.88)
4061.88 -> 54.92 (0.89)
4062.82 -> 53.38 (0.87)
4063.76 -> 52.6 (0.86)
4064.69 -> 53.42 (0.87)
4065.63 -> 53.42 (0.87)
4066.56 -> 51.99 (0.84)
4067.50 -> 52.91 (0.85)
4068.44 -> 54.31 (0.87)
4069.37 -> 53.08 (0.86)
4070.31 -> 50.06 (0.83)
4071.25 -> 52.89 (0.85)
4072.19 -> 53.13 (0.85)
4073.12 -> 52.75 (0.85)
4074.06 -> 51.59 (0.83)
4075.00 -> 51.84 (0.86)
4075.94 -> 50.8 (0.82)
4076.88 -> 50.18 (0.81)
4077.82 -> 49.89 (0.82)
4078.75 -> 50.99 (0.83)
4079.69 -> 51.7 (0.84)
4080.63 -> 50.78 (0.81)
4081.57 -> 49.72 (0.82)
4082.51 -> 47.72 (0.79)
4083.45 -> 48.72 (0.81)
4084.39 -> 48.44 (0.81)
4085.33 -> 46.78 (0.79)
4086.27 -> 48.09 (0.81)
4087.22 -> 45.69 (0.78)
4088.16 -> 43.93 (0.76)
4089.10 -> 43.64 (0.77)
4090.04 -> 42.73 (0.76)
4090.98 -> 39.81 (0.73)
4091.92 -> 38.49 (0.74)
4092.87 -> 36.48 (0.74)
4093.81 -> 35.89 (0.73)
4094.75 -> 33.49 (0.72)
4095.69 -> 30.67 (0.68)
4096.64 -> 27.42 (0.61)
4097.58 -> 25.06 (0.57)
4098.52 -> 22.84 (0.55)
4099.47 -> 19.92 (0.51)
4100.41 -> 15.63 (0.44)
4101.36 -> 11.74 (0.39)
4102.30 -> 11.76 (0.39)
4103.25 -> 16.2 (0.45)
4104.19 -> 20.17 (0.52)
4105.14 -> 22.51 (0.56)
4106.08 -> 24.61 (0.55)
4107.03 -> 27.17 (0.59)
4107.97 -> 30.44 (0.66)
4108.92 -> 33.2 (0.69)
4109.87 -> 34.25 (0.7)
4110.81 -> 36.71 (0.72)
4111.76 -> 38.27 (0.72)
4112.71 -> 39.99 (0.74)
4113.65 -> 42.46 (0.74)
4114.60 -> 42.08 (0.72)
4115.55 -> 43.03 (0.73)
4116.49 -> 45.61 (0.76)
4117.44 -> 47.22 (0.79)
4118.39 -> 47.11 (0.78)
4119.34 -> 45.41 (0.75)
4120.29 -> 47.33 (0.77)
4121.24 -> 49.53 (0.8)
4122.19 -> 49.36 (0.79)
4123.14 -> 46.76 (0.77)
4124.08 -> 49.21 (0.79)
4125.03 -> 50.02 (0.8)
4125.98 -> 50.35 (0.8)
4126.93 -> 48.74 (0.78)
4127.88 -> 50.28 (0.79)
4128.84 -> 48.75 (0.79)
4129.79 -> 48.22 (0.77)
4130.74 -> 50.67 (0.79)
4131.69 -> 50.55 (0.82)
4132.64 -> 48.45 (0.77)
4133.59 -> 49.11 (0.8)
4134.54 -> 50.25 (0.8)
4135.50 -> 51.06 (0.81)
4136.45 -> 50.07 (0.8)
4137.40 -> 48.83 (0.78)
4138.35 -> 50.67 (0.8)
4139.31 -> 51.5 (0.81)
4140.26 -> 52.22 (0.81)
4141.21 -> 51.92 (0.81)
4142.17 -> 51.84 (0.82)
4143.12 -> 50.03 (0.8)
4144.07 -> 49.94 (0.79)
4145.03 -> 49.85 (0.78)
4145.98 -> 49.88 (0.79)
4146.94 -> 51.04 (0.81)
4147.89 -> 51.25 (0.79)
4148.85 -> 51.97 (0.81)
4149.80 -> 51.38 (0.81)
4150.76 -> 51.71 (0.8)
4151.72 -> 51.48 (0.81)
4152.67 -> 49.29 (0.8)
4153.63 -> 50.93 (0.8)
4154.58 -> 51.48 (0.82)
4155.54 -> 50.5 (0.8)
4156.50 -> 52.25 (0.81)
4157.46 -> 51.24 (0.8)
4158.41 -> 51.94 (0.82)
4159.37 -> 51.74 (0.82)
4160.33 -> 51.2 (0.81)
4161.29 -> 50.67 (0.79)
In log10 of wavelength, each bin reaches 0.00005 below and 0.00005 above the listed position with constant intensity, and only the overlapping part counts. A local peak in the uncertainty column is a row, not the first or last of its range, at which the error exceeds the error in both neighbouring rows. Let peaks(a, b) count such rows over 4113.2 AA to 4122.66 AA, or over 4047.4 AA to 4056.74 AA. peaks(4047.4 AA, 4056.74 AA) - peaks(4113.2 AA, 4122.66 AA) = 0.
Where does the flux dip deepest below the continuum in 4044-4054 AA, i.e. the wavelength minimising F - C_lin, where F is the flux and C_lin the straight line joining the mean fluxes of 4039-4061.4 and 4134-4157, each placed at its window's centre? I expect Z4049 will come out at 4049.74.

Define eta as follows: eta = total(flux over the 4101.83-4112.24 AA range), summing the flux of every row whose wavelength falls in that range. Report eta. 295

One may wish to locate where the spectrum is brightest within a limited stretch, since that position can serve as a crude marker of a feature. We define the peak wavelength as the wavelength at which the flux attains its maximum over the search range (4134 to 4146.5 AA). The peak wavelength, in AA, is 4140.26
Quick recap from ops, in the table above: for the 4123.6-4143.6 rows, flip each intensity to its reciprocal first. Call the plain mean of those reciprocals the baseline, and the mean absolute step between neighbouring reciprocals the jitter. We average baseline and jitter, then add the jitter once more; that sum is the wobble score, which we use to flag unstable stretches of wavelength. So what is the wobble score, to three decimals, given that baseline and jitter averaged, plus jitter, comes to 0.011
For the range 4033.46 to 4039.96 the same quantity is 0.010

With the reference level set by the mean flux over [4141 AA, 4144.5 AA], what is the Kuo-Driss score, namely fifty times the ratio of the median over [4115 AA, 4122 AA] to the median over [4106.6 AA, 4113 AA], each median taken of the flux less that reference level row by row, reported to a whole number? 11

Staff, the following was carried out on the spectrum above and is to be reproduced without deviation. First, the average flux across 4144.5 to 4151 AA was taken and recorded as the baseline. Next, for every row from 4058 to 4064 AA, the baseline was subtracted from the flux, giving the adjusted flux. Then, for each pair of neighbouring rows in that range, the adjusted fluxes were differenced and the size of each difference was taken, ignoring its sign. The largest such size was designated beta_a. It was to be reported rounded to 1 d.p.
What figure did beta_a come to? 1.8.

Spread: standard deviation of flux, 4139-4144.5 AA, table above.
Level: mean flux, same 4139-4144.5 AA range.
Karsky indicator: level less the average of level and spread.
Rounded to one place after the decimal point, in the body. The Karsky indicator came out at 25.2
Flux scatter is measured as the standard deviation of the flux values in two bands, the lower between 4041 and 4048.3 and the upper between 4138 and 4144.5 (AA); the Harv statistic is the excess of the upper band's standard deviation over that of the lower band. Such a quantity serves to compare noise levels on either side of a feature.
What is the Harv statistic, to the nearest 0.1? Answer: -0.2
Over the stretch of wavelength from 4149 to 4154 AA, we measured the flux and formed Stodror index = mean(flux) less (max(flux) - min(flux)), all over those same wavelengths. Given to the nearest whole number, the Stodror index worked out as 49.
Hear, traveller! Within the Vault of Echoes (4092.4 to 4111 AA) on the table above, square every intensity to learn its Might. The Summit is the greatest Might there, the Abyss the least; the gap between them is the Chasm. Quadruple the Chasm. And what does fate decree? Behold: 4839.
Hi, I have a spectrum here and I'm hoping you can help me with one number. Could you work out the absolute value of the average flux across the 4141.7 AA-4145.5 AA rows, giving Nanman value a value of 50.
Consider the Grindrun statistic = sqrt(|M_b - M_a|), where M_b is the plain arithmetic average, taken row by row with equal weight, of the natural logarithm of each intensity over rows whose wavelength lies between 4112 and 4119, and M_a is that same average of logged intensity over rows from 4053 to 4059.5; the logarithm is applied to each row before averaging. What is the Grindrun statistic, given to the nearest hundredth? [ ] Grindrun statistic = 0.46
